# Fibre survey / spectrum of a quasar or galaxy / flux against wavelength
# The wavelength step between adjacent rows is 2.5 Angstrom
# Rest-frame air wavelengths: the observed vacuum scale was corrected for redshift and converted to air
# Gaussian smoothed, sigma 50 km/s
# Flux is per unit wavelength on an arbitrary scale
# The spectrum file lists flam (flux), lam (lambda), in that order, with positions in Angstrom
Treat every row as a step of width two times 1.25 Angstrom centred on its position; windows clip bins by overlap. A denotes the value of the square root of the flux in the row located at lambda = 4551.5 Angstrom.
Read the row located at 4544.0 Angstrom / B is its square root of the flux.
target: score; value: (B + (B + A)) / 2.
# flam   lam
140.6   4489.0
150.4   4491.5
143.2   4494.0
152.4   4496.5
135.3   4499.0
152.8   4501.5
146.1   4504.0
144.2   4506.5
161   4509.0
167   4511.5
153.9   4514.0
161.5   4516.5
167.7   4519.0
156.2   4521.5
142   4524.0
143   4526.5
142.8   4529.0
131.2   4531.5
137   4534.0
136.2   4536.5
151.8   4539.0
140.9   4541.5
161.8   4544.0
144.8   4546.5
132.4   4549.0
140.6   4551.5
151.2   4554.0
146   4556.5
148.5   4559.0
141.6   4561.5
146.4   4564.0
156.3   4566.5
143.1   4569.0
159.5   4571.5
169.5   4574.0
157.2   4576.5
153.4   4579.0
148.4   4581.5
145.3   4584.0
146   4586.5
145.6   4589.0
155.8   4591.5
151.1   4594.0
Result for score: 18.6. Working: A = 11.9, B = 12.7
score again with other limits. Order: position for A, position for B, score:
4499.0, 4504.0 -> 17.9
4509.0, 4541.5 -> 18.2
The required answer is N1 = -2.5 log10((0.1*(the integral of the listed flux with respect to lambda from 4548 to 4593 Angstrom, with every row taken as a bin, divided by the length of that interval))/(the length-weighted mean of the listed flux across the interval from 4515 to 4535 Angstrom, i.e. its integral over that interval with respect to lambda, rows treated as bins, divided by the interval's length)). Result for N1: 2.489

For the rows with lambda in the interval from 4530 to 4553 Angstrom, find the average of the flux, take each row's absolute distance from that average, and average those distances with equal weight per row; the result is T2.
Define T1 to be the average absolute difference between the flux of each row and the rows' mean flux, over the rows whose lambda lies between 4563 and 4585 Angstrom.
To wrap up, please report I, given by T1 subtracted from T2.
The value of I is 0.7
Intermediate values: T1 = 6.61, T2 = 7.3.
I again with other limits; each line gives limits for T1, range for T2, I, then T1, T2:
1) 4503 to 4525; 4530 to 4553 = -0.7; 7.97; 7.3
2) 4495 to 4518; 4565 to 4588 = -0.6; 7.28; 6.7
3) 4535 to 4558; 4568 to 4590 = 0.2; 6.78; 7.0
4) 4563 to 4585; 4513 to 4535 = 3.6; 6.61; 10.2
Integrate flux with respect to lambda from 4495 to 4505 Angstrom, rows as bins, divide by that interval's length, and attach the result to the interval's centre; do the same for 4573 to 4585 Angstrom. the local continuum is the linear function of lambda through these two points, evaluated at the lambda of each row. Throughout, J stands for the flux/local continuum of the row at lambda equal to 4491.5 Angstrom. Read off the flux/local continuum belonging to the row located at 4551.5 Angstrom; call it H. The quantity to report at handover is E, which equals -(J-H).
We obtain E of -0.11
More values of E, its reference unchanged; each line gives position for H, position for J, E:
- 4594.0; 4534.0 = 0.05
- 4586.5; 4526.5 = -0.02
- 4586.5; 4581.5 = -0.02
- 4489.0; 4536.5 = 0.06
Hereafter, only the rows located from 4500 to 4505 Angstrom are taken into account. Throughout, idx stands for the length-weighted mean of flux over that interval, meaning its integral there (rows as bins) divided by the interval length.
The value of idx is 149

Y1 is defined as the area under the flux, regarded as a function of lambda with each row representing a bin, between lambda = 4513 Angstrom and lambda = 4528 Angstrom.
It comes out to 2308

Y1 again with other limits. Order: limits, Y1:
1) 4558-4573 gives 2244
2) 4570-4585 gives 2333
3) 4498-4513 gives 2271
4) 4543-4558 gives 2189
